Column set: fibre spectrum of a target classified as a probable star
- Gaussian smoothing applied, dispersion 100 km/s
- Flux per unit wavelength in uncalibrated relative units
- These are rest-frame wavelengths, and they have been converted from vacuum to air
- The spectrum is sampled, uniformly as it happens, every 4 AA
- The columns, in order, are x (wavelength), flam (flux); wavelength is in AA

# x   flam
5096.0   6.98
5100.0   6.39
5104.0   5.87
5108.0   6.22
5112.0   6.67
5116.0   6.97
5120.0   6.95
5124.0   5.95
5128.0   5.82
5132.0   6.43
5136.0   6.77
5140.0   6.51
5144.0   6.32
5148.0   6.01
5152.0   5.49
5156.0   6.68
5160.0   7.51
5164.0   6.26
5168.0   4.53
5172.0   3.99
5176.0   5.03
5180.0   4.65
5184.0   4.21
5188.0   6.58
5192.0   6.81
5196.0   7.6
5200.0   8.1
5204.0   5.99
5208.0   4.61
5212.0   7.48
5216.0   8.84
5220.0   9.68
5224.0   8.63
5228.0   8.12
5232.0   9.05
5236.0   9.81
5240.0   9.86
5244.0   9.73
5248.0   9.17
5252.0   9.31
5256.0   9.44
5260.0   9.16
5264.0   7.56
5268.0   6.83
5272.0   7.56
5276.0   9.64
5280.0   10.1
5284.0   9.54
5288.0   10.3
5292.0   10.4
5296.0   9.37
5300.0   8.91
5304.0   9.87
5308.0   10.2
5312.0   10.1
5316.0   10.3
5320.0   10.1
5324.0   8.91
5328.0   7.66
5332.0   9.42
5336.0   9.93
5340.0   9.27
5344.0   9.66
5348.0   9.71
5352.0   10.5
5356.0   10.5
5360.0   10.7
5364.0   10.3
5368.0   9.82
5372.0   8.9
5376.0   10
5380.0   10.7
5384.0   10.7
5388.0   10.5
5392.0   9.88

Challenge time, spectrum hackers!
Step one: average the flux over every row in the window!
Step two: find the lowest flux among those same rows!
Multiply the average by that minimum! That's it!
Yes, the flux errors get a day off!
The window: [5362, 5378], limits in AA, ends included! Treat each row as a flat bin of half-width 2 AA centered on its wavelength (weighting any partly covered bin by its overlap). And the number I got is 87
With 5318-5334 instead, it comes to 69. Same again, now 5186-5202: 48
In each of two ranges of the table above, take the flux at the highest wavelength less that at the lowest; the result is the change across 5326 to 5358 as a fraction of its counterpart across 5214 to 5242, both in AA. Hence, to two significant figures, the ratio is 2.8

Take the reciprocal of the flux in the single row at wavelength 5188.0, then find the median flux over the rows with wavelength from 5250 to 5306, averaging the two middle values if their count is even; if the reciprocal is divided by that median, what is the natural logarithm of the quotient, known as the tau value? -4.13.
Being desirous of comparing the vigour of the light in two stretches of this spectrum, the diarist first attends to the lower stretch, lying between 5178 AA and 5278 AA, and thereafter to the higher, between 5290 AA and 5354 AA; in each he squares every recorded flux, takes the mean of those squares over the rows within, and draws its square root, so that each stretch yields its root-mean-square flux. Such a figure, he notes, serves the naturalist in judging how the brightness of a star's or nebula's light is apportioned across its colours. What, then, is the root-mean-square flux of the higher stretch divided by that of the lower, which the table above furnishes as 1.2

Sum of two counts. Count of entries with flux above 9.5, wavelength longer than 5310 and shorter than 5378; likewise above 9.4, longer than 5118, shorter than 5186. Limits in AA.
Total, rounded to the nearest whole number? 12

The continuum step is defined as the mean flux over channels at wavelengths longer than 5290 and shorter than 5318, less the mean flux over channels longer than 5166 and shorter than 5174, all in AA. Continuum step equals 6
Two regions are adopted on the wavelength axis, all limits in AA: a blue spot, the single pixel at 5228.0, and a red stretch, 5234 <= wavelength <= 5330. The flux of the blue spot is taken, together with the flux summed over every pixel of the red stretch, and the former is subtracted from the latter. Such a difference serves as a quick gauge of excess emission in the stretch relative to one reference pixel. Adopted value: 216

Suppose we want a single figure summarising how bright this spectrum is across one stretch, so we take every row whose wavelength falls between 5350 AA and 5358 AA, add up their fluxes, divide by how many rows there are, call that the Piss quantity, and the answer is 10.5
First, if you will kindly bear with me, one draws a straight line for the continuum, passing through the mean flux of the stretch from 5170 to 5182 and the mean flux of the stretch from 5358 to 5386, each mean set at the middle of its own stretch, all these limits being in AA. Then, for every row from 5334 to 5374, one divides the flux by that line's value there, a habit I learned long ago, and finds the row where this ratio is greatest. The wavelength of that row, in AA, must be 5352.0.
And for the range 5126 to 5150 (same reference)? 5136.0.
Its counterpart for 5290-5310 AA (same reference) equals 5292.0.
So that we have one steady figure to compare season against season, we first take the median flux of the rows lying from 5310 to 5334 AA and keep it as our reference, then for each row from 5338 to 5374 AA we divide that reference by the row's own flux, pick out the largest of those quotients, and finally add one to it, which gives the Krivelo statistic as 2.1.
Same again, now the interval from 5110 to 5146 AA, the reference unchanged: 2.7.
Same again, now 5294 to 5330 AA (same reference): 2.3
